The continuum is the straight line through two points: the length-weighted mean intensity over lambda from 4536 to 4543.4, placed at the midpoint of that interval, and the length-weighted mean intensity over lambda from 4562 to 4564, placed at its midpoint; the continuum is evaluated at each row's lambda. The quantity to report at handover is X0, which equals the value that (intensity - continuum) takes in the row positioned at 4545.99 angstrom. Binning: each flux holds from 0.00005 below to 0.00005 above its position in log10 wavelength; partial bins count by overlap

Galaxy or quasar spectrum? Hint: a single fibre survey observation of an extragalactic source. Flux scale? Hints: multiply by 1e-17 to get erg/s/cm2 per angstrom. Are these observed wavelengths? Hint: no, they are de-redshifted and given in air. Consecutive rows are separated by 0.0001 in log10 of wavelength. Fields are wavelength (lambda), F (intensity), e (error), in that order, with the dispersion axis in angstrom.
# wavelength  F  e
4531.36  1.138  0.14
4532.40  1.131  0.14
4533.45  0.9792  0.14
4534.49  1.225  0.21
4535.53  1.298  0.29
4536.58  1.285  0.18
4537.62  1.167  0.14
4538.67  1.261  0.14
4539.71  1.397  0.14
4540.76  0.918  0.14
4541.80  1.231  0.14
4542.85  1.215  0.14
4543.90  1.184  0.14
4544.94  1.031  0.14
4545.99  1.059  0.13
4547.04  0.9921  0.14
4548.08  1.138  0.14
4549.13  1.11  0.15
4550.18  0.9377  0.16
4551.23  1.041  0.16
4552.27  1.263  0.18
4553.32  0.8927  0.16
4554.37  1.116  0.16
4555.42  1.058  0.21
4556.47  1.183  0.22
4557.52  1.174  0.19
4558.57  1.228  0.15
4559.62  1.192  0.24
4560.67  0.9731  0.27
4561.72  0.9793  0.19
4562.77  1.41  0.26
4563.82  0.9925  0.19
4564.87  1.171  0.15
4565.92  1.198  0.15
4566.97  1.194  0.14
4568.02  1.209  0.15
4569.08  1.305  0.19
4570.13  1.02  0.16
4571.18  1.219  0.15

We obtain -0.15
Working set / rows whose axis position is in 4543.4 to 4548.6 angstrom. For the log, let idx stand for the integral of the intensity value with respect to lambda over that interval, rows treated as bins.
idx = 5.63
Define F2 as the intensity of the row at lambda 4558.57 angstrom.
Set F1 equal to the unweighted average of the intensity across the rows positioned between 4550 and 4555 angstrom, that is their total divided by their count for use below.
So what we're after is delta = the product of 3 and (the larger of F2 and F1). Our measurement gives 3.68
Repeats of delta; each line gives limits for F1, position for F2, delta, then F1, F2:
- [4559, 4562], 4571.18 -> 3.66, 1.05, 1.219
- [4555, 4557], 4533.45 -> 3.36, 1.12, 0.9792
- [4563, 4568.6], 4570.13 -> 3.46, 1.15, 1.02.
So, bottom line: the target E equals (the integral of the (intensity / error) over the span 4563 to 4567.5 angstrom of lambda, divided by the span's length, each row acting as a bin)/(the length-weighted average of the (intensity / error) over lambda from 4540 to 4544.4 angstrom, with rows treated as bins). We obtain 0.9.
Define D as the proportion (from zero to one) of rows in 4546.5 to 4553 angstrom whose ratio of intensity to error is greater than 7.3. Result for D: 0.33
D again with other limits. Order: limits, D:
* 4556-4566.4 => 0.30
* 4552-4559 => 0.14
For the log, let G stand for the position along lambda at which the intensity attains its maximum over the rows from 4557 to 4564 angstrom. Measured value 4562.77 angstrom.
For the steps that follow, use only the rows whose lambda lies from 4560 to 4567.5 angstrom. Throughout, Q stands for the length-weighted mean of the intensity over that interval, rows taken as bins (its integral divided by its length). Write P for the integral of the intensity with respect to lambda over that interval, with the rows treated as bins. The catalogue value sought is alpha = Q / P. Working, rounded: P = 8.5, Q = 1.13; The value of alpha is 0.133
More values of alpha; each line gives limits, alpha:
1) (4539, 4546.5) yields 0.133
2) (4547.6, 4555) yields 0.135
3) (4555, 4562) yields 0.143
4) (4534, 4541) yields 0.143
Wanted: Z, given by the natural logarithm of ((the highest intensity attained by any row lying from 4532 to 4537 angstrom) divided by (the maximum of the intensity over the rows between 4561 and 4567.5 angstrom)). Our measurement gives -0.08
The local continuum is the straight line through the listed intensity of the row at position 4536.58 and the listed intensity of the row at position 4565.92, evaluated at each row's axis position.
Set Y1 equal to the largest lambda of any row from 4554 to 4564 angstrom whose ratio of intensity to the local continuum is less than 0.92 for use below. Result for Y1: 4563.82 angstrom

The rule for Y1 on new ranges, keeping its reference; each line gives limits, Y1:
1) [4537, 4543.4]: 4540.76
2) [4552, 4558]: 4555.42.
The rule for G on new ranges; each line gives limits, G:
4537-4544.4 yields 4539.71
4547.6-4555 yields 4552.27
